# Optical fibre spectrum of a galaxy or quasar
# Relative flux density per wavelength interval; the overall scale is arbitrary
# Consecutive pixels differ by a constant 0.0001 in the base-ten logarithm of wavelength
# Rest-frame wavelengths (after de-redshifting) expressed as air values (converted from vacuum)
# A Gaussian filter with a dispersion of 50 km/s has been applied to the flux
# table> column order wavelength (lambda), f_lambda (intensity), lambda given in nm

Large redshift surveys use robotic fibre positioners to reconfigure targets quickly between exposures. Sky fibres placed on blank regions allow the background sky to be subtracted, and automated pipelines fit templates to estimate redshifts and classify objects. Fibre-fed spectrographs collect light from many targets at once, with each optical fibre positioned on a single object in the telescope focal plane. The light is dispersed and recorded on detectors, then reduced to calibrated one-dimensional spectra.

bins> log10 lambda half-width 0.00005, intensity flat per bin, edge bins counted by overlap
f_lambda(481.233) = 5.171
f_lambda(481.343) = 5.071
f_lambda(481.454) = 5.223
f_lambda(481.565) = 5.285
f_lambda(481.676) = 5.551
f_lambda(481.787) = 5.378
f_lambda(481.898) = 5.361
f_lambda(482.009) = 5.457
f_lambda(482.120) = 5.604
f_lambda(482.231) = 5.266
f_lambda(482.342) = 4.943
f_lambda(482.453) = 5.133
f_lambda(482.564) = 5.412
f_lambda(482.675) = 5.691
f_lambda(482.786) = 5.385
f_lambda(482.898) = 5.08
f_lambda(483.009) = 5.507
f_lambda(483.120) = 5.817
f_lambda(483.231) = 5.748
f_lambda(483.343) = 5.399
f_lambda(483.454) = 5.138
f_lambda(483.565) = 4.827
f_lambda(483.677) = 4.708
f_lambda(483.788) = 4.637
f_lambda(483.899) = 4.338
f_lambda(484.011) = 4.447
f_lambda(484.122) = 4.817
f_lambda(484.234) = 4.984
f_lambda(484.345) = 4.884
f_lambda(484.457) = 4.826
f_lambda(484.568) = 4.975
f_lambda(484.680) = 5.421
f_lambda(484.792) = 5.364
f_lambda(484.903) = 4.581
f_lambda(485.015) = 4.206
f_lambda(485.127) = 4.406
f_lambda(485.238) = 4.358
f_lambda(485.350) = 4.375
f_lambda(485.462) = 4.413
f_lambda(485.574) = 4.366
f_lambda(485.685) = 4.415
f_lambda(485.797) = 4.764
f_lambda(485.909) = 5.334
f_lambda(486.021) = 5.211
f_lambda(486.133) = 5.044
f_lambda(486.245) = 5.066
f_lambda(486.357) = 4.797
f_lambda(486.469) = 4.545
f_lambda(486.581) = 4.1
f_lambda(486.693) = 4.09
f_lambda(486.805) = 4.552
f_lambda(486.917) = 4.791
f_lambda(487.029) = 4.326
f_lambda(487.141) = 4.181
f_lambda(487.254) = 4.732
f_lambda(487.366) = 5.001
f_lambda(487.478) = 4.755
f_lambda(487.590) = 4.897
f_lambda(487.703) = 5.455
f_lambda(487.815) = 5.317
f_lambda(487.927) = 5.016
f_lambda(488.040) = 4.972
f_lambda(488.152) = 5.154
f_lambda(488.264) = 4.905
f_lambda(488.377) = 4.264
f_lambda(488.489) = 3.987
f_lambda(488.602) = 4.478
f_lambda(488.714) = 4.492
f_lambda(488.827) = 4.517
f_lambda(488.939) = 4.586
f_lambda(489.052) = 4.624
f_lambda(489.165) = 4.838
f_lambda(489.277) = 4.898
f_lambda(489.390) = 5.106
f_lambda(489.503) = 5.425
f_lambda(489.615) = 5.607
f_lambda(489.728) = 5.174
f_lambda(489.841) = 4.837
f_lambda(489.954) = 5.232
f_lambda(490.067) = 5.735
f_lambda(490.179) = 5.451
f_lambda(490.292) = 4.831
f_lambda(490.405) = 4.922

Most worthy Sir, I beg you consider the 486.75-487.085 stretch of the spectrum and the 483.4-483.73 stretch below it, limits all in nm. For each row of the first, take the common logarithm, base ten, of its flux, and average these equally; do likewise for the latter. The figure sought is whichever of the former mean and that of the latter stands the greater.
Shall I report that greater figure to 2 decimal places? 0.69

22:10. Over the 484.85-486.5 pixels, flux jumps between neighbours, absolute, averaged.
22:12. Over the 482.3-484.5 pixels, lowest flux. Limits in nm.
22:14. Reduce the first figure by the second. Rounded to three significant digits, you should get -4.16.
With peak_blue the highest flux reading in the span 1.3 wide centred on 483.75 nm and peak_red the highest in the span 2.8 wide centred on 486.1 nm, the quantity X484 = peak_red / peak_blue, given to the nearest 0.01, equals 0.92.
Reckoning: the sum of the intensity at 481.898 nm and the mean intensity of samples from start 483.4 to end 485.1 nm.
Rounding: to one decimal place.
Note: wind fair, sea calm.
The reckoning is 10.2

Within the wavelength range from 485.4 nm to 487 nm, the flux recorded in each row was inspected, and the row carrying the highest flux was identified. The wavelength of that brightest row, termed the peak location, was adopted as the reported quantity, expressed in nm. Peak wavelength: 485.909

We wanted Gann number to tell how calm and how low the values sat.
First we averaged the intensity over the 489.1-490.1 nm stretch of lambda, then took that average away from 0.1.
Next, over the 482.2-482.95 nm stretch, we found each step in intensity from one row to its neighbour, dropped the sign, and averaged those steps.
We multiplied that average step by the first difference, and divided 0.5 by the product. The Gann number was -0.35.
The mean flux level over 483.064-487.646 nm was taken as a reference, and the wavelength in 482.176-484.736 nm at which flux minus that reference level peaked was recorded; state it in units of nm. 483.120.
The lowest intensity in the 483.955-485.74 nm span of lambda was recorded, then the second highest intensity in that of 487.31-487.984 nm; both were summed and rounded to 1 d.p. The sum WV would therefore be 9.5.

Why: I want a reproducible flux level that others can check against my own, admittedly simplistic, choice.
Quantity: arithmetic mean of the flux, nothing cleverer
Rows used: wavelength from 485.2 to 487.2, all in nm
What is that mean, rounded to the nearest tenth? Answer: 4.6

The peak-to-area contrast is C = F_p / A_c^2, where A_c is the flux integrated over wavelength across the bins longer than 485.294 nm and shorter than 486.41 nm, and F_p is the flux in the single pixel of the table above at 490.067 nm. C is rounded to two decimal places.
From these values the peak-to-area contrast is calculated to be 0.20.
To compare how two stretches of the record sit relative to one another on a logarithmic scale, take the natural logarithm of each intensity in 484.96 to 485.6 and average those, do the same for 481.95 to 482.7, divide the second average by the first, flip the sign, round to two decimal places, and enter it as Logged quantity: -1.14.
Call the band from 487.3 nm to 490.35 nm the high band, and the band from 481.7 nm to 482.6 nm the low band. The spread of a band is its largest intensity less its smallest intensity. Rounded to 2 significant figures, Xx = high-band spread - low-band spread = 1.1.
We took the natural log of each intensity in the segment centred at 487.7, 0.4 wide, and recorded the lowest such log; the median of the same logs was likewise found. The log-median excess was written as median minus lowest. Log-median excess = 0.08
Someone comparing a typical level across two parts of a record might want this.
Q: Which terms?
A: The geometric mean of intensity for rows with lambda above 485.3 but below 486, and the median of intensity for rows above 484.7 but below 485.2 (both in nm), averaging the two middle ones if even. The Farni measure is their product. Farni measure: 21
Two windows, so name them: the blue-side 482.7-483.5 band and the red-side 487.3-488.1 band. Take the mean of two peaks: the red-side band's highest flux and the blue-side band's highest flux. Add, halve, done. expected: 5.6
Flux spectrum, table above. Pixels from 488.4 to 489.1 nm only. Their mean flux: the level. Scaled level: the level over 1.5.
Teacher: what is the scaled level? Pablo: 2.96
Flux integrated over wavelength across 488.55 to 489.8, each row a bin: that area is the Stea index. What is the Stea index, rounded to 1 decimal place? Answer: 6.1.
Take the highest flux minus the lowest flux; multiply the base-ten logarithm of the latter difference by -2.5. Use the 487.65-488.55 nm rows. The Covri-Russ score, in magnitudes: -0.4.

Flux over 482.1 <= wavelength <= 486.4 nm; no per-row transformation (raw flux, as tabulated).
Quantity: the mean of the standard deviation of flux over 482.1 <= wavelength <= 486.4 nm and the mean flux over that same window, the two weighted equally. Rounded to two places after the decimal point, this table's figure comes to 2.70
